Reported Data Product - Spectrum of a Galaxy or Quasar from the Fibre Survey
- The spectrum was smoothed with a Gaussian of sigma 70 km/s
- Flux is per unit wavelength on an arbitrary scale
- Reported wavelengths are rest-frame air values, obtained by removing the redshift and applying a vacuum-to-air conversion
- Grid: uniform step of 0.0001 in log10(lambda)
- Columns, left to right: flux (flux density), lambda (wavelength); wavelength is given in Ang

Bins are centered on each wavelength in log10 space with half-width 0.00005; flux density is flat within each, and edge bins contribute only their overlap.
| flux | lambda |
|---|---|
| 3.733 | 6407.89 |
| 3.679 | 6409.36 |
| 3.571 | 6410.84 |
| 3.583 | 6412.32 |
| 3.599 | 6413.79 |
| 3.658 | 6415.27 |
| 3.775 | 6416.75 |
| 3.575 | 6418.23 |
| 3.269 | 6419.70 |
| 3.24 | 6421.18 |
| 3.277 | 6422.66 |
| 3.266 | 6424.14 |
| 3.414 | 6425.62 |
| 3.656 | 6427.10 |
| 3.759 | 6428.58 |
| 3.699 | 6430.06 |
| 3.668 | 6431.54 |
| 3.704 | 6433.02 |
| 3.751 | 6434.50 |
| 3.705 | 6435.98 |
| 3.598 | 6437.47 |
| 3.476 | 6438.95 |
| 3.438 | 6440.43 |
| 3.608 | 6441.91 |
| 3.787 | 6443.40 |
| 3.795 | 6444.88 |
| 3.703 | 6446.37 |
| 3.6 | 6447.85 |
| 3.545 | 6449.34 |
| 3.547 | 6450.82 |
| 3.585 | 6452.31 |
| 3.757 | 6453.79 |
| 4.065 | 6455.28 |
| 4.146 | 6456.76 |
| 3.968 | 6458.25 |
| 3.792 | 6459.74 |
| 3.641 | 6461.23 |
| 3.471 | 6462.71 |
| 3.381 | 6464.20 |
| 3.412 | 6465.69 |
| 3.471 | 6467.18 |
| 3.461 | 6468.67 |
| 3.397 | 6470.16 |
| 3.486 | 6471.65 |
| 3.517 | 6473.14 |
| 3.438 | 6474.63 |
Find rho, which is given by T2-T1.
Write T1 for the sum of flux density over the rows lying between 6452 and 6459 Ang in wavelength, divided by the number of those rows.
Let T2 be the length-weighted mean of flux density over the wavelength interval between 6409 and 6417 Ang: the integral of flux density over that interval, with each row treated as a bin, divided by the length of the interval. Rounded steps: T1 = 3.90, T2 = 3.6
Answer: -0.27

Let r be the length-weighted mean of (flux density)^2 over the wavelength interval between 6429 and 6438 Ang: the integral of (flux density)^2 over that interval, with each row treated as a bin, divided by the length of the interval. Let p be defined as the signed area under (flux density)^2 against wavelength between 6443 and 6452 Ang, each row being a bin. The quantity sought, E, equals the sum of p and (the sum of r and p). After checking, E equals 254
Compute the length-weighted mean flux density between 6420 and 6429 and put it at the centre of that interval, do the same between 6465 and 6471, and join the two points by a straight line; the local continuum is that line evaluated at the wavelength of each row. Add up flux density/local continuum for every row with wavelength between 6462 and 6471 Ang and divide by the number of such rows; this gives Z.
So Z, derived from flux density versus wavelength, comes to 1.00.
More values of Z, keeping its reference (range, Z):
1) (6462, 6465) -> 1.00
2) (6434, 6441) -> 1.05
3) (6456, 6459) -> 1.18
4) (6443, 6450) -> 1.08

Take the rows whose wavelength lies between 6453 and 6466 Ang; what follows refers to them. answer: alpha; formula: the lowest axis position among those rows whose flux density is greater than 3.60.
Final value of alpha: 6453.79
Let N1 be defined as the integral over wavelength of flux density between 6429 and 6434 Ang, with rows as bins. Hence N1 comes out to 18.5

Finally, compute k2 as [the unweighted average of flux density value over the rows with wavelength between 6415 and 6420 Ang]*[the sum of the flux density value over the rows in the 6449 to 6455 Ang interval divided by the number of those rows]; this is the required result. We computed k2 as 12.9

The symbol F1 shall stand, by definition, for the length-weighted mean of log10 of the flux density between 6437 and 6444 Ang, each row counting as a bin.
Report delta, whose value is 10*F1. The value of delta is 5.53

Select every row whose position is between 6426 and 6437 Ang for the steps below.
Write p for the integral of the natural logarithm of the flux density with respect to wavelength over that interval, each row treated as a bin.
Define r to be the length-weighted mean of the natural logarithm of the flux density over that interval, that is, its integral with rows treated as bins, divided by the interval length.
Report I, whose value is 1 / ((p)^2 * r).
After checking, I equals 0.0037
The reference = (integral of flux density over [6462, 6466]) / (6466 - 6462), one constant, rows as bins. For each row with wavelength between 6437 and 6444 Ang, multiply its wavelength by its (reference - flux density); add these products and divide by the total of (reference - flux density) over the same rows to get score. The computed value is 6441.4 Ang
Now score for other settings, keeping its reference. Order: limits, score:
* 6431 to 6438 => 6434.3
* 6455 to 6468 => 6457.7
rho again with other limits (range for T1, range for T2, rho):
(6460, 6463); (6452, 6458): 0.36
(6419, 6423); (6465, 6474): 0.19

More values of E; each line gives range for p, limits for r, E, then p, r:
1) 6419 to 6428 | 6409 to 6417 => 217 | 101.8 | 13.2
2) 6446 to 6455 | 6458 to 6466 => 252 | 119.6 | 13.0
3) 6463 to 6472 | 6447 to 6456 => 226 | 106.1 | 13.6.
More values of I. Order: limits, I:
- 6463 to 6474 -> 0.0044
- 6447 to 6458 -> 0.0036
